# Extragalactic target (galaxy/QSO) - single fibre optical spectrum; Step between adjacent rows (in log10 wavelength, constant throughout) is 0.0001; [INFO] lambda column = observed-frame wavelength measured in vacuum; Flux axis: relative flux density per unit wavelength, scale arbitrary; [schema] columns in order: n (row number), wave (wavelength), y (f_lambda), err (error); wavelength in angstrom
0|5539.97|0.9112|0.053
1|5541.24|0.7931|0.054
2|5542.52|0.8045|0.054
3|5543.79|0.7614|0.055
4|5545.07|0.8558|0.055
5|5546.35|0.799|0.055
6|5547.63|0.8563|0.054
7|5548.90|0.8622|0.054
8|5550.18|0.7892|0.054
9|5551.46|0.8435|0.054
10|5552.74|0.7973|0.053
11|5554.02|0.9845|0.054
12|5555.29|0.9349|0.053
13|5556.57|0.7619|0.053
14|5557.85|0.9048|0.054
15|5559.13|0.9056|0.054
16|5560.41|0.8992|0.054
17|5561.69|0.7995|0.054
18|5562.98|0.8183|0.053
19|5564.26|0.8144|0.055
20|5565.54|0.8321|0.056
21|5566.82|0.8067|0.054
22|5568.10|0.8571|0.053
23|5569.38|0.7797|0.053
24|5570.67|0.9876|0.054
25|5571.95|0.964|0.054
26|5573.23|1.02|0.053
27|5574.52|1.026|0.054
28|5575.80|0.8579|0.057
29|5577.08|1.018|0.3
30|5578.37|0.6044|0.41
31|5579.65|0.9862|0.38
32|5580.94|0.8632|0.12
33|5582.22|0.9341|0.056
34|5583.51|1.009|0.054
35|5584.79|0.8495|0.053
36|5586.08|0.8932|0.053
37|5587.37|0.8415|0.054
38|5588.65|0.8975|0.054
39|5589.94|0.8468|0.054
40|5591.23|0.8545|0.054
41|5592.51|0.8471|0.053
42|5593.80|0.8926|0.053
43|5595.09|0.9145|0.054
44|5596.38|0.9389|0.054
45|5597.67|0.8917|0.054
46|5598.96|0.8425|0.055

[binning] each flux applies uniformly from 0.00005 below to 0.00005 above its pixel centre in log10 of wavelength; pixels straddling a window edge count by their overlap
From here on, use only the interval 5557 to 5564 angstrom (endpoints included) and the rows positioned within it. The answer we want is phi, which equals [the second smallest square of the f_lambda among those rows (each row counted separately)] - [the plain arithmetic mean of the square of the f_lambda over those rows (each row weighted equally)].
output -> -0.082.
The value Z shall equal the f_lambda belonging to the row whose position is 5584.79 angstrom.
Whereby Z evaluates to 0.8495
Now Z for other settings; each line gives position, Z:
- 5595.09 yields 0.9145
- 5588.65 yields 0.8975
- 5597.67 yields 0.8917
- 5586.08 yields 0.8932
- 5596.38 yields 0.9389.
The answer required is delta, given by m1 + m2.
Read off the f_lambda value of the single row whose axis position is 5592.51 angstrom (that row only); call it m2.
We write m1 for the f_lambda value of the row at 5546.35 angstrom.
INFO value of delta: 1.65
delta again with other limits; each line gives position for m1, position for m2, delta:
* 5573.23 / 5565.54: 1.85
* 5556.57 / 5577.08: 1.78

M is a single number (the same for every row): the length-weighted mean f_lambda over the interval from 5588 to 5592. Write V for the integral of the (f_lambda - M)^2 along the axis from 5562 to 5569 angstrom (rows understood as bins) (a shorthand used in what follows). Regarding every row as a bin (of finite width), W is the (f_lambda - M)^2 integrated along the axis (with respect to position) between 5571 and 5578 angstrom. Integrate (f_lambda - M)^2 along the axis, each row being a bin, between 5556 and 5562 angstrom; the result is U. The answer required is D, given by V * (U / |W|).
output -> 0.003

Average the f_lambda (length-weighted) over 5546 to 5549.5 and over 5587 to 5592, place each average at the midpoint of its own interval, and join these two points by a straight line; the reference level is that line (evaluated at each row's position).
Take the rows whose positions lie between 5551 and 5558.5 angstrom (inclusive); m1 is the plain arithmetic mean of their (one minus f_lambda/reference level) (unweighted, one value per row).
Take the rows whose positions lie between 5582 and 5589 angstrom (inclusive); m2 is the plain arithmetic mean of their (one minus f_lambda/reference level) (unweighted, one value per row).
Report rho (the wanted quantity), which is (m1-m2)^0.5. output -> 0.15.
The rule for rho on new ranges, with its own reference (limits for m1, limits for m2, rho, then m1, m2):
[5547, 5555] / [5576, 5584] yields 0.20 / -0.013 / -0.05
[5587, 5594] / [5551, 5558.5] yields 0.17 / -0.001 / -0.03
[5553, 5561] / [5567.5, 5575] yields 0.20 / -0.060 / -0.10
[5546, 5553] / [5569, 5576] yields 0.35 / 0.023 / -0.10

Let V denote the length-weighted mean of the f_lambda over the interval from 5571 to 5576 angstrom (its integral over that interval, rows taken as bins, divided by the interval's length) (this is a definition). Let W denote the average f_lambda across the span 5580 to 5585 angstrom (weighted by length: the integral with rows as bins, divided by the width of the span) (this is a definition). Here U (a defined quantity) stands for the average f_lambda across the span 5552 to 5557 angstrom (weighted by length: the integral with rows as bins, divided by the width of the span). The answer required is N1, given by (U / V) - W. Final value -0.03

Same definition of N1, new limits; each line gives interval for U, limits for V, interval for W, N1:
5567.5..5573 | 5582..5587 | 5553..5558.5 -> 0.10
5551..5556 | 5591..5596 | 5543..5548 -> 0.19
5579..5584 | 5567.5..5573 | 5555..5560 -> 0.17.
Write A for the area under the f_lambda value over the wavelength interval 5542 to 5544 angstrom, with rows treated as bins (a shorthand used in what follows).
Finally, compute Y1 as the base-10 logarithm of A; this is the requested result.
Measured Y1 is 0.20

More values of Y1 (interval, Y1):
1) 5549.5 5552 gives 0.31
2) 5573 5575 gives 0.31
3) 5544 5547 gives 0.39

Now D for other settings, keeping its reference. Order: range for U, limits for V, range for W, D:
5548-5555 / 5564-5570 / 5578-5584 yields 0.005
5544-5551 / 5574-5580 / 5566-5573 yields 0.056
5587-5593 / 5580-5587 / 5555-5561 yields 0.005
